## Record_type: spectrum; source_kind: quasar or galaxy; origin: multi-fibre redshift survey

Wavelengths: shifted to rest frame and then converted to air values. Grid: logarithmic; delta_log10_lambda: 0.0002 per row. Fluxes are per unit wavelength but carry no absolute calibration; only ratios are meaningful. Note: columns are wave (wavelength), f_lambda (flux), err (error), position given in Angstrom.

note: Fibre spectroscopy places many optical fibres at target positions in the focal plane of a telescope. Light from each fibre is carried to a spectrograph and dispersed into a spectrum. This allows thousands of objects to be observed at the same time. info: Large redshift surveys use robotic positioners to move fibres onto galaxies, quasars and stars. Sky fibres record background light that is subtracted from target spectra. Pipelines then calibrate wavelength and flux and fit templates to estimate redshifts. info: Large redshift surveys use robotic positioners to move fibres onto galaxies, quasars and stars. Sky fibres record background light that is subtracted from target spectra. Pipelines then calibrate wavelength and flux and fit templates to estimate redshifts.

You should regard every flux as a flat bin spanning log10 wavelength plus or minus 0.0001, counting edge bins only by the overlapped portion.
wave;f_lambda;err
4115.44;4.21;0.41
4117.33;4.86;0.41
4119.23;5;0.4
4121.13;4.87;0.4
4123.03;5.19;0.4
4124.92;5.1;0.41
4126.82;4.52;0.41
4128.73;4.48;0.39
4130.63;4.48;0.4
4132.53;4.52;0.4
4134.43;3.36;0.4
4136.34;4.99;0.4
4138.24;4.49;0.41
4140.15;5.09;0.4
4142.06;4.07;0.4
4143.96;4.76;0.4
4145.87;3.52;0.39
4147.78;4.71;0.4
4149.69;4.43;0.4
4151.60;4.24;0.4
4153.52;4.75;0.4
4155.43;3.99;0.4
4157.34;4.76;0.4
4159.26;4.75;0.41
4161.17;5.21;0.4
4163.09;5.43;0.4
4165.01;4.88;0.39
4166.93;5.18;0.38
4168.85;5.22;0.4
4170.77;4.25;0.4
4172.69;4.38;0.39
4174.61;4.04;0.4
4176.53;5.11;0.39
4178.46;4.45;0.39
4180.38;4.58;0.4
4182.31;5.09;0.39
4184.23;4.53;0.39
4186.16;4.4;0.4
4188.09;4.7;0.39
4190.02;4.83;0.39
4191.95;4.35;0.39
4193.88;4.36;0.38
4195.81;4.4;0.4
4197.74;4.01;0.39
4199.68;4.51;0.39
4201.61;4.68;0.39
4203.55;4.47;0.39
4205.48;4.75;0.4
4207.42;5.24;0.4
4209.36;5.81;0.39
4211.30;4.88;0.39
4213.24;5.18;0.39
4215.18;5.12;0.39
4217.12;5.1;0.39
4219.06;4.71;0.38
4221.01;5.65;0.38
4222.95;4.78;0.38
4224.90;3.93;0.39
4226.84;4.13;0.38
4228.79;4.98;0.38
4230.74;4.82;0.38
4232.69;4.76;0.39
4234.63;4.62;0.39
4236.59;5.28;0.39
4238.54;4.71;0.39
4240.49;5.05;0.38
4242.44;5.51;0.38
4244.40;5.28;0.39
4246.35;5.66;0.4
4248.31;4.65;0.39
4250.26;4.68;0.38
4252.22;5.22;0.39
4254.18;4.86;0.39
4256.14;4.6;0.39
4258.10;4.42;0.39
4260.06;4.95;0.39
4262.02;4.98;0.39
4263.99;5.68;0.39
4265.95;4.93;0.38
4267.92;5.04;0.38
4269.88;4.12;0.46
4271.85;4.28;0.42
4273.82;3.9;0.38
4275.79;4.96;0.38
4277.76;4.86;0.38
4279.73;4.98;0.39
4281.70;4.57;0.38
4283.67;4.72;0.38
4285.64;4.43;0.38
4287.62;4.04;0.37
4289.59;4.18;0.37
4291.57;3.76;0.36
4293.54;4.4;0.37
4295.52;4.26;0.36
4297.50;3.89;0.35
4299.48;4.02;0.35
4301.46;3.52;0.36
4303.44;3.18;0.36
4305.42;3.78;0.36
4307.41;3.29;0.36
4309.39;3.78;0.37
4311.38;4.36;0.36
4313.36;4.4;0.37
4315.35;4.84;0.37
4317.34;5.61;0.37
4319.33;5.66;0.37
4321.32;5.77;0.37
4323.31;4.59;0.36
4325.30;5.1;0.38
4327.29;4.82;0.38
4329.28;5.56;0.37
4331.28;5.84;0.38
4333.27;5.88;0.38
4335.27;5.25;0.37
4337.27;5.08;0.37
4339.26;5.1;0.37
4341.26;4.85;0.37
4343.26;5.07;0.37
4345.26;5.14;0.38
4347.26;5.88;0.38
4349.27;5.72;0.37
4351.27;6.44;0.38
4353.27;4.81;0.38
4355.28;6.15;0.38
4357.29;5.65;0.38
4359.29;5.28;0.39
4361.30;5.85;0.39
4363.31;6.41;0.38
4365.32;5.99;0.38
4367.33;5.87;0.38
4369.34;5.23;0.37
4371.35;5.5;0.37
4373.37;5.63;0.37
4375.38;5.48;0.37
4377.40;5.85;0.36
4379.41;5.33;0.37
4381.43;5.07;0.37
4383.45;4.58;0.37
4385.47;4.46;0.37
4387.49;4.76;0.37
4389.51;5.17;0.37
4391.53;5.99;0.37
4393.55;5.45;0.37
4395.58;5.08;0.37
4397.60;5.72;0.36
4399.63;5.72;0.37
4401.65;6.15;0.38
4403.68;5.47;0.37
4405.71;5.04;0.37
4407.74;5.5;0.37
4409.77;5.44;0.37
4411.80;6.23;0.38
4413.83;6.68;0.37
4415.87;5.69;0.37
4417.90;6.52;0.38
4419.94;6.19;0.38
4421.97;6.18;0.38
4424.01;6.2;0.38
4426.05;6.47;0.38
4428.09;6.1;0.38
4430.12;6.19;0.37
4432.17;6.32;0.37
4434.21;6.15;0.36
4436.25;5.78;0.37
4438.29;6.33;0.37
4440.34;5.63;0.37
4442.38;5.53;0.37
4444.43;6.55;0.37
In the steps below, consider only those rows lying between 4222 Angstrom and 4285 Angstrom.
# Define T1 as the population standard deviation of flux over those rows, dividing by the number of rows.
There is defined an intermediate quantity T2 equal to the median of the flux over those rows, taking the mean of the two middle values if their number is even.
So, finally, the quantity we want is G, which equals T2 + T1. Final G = 5.3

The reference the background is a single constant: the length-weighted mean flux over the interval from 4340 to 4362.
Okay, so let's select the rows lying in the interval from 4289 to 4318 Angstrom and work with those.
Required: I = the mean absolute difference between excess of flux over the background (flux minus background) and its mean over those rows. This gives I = 0.46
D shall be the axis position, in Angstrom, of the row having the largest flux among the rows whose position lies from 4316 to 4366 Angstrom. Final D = 4351.27 Angstrom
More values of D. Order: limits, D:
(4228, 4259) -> 4246.35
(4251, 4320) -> 4263.99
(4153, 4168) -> 4163.09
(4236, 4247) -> 4246.35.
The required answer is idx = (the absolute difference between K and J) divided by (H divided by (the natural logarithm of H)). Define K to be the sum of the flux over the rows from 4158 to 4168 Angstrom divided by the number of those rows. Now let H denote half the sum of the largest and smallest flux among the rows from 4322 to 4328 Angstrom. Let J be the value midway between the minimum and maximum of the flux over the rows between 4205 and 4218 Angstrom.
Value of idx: 0.06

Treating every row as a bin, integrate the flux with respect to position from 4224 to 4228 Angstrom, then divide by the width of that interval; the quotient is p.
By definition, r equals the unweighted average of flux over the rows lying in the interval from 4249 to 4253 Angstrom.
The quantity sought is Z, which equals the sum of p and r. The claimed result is 9.0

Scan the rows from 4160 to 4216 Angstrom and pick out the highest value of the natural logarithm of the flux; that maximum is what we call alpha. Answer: 1.76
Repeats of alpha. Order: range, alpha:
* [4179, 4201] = 1.63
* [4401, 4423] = 1.90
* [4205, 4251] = 1.76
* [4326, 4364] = 1.86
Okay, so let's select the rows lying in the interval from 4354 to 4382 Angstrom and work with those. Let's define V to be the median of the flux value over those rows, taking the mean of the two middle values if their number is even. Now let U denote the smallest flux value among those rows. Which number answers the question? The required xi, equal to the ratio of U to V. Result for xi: 0.90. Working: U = 5.07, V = 5.6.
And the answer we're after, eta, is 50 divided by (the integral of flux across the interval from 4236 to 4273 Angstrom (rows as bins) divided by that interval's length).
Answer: 10.1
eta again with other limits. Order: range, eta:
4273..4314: 12.0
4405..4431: 8.3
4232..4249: 9.9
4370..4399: 9.4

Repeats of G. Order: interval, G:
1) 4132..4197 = 5.0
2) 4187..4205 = 4.7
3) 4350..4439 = 6.3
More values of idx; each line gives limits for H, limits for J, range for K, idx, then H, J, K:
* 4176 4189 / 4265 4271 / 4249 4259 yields 0.06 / 4.8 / 4.6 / 4.8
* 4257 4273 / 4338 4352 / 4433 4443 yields 0.08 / 4.9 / 5.6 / 5.9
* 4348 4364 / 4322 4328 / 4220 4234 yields 0.04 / 5.6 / 4.8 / 4.7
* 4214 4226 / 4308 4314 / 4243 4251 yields 0.32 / 4.8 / 4.1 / 5.1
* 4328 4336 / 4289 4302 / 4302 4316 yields 0.00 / 5.6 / 4.0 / 3.9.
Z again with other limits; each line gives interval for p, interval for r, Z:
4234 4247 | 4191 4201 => 9.5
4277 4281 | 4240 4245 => 10.2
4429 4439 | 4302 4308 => 9.6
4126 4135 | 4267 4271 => 8.9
